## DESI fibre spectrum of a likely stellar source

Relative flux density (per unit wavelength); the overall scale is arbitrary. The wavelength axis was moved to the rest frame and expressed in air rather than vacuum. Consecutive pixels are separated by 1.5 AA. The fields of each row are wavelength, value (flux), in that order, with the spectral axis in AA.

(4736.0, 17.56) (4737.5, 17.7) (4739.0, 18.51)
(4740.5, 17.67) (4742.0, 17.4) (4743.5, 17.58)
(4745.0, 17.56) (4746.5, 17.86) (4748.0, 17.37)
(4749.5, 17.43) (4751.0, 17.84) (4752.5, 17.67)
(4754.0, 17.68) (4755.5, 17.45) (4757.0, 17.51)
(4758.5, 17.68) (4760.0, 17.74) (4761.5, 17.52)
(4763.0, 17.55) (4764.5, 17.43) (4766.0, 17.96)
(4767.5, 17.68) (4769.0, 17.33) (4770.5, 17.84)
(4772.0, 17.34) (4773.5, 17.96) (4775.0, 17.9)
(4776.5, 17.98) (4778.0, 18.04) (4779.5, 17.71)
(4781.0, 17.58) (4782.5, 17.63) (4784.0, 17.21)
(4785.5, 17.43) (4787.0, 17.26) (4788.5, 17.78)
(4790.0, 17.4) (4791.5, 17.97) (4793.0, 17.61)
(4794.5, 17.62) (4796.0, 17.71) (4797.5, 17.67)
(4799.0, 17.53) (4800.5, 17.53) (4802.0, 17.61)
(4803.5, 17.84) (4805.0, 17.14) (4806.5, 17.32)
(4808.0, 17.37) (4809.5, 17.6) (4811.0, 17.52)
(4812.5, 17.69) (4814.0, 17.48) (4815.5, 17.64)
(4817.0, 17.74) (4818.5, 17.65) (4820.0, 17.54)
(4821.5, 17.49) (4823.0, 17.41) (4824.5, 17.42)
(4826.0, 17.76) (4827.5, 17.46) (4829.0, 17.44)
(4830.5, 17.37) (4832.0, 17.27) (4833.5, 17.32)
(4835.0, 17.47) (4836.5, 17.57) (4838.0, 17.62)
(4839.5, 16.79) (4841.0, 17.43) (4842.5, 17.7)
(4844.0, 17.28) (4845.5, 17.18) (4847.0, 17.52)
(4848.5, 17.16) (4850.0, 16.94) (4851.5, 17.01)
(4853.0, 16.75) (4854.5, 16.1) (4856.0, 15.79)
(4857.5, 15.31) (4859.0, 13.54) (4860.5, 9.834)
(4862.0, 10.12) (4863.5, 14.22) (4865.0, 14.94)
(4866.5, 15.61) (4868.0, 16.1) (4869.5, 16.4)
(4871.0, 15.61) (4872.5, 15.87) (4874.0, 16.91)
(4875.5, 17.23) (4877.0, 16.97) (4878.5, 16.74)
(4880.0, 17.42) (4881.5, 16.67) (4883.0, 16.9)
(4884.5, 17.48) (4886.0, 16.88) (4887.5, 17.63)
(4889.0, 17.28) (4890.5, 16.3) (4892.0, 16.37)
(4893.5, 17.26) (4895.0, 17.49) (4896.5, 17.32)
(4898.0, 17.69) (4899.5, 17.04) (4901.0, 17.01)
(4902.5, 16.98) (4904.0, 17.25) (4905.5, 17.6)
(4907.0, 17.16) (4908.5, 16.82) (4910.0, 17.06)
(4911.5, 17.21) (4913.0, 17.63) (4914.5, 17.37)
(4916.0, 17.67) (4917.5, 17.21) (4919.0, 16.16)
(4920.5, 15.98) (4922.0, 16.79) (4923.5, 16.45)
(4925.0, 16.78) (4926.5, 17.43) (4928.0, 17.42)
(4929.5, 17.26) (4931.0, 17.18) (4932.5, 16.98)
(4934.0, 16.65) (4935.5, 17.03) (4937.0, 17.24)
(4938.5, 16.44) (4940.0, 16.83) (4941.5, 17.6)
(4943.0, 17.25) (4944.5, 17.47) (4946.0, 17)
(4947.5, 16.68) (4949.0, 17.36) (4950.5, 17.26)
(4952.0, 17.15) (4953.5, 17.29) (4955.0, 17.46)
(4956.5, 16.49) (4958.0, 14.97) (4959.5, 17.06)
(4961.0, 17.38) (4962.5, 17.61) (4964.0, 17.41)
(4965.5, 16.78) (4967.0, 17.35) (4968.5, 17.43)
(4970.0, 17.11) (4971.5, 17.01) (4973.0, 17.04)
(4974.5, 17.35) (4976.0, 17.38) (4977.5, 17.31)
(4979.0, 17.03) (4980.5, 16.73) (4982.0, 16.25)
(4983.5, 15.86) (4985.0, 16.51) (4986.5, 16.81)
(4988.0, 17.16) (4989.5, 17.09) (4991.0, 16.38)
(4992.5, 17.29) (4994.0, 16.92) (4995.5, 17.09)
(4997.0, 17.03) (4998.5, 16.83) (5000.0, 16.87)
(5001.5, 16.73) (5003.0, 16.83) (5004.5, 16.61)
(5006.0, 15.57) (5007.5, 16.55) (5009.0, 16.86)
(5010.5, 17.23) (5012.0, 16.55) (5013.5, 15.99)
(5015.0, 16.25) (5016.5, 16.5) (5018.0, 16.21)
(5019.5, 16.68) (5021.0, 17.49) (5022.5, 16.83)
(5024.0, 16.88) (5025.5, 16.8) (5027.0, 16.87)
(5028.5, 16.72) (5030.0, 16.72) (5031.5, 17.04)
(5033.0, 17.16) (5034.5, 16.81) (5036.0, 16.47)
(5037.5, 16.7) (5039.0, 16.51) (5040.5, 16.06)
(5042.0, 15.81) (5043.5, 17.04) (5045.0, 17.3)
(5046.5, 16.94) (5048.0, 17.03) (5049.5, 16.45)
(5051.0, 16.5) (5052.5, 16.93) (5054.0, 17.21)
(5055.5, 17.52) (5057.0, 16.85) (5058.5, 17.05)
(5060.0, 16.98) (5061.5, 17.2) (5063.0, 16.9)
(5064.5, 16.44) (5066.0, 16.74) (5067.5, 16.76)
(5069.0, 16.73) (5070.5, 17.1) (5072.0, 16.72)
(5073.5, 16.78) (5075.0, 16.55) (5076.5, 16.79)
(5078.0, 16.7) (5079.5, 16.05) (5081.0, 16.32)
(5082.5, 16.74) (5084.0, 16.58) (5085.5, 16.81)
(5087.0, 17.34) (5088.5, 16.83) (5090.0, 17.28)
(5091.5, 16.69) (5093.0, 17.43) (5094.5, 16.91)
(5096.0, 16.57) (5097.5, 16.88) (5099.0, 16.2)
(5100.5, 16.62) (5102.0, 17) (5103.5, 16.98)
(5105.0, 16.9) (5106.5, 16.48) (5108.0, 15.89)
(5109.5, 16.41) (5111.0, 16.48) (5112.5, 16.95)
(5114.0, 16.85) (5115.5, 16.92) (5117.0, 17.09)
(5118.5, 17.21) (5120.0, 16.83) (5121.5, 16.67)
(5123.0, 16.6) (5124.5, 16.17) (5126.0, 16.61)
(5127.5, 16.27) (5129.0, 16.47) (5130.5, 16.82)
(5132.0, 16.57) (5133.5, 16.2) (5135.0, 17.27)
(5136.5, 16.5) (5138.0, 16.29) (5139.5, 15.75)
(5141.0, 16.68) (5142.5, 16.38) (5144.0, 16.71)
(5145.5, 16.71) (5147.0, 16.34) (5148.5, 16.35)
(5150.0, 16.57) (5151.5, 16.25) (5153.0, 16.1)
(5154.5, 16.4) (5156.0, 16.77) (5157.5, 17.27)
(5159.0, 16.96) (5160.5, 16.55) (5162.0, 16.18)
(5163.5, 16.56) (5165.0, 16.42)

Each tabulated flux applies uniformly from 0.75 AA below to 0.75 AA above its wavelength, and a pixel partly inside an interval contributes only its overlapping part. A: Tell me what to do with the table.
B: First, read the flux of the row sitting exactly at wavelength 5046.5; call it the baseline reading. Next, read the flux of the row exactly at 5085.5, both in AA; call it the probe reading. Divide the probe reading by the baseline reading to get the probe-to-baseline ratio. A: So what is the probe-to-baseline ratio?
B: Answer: 0.99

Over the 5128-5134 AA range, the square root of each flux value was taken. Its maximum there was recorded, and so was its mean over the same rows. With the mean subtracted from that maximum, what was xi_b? 0.037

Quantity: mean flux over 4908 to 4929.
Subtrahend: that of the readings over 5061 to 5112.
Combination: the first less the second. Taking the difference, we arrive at 0.3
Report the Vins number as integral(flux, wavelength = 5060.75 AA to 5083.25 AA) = 376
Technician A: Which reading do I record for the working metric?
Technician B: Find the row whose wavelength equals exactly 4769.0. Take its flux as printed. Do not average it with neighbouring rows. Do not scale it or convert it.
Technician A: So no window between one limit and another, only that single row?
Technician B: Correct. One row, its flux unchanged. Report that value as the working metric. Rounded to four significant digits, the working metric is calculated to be 17.33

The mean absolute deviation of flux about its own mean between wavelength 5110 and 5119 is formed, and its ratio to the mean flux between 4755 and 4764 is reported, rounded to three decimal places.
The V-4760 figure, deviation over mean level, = 0.010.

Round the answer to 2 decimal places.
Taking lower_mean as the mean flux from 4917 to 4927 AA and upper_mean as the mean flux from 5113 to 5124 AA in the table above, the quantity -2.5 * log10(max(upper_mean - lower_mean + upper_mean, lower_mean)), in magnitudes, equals -3.08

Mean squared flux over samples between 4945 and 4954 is 293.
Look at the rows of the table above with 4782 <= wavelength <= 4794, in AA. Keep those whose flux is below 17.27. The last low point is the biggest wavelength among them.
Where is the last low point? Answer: 4787.0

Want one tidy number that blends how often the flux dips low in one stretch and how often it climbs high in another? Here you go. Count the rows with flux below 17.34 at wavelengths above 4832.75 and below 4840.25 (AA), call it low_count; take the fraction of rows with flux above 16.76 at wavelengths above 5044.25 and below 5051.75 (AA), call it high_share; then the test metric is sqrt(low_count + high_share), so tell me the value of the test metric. 1.61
